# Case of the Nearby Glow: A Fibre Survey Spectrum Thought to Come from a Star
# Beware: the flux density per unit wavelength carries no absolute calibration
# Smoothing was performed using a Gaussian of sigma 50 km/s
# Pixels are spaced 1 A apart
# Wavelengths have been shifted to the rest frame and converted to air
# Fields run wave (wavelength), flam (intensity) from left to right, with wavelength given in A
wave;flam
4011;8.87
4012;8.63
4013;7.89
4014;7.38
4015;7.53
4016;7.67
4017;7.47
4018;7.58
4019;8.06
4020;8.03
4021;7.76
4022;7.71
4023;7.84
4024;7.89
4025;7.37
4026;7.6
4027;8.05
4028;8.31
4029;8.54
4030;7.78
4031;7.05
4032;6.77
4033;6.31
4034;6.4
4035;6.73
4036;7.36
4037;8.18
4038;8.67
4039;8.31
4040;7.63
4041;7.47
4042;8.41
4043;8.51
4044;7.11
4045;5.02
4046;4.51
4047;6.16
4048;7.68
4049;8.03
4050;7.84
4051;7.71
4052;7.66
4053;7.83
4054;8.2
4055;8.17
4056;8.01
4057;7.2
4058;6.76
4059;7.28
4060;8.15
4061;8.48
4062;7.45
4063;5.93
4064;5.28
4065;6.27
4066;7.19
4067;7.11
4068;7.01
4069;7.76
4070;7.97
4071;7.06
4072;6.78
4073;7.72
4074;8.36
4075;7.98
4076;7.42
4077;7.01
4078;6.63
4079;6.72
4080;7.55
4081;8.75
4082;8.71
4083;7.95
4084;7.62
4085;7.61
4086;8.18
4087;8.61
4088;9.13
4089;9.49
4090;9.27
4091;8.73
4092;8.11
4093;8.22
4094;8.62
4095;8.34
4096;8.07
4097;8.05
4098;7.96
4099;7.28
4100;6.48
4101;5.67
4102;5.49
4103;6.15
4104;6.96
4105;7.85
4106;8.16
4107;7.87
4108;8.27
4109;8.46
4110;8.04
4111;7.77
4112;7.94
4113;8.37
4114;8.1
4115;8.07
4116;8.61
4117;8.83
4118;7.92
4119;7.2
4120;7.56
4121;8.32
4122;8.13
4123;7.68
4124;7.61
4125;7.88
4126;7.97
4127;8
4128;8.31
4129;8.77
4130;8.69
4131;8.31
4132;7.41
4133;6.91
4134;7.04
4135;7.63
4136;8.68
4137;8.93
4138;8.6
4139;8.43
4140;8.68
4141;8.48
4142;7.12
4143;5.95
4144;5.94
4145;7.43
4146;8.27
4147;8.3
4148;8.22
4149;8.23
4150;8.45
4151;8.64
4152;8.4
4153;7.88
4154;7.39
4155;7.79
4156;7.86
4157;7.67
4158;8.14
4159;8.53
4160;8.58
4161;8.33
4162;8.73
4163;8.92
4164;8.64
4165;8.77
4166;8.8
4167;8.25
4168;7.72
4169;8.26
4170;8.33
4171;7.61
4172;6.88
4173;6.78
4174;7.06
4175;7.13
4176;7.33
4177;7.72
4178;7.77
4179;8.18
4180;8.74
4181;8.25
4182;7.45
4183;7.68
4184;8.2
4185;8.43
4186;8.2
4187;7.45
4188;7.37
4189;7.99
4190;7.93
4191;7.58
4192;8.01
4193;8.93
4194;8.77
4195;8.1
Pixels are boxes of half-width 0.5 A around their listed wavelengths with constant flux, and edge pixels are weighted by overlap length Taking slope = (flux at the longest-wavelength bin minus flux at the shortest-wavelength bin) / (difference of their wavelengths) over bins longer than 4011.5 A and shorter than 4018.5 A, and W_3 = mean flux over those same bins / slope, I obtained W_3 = -44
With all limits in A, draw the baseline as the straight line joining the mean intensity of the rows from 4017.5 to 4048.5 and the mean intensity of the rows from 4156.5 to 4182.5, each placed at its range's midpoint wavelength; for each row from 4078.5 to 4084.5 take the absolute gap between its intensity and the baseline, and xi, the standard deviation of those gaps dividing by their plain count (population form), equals 0.45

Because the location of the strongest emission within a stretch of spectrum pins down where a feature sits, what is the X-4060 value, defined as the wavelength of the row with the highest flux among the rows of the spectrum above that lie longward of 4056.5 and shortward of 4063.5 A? 4061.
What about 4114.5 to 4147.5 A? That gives 4137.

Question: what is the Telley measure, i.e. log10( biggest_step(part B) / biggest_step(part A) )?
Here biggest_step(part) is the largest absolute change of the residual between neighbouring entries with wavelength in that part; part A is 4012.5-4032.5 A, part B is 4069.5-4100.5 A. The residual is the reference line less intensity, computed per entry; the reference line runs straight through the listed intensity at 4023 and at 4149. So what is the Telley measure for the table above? 0.20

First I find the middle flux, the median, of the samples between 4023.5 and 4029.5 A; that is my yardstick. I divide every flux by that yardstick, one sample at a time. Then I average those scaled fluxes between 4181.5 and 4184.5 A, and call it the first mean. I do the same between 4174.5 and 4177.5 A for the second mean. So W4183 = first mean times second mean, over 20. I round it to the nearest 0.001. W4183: 0.045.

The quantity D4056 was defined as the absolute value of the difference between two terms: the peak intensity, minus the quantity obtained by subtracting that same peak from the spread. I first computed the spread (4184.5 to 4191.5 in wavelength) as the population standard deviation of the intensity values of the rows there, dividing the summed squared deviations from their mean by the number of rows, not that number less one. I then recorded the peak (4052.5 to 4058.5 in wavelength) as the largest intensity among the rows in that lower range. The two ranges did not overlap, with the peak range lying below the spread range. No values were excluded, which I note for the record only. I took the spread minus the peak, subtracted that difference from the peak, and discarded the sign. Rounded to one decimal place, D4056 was 16.0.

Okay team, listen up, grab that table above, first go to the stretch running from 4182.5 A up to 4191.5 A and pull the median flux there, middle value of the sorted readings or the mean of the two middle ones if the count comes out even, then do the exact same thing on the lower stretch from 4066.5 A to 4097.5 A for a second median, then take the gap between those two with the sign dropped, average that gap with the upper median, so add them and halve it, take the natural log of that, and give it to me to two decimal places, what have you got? 1.38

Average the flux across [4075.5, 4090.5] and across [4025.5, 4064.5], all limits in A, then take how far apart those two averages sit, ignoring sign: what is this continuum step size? 0.64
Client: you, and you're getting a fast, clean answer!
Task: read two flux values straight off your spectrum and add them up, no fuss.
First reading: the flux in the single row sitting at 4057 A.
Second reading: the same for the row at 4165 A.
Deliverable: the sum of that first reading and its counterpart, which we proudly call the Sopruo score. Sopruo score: 16.0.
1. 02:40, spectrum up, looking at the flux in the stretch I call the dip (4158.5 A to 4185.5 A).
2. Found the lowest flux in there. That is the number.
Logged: 6.78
